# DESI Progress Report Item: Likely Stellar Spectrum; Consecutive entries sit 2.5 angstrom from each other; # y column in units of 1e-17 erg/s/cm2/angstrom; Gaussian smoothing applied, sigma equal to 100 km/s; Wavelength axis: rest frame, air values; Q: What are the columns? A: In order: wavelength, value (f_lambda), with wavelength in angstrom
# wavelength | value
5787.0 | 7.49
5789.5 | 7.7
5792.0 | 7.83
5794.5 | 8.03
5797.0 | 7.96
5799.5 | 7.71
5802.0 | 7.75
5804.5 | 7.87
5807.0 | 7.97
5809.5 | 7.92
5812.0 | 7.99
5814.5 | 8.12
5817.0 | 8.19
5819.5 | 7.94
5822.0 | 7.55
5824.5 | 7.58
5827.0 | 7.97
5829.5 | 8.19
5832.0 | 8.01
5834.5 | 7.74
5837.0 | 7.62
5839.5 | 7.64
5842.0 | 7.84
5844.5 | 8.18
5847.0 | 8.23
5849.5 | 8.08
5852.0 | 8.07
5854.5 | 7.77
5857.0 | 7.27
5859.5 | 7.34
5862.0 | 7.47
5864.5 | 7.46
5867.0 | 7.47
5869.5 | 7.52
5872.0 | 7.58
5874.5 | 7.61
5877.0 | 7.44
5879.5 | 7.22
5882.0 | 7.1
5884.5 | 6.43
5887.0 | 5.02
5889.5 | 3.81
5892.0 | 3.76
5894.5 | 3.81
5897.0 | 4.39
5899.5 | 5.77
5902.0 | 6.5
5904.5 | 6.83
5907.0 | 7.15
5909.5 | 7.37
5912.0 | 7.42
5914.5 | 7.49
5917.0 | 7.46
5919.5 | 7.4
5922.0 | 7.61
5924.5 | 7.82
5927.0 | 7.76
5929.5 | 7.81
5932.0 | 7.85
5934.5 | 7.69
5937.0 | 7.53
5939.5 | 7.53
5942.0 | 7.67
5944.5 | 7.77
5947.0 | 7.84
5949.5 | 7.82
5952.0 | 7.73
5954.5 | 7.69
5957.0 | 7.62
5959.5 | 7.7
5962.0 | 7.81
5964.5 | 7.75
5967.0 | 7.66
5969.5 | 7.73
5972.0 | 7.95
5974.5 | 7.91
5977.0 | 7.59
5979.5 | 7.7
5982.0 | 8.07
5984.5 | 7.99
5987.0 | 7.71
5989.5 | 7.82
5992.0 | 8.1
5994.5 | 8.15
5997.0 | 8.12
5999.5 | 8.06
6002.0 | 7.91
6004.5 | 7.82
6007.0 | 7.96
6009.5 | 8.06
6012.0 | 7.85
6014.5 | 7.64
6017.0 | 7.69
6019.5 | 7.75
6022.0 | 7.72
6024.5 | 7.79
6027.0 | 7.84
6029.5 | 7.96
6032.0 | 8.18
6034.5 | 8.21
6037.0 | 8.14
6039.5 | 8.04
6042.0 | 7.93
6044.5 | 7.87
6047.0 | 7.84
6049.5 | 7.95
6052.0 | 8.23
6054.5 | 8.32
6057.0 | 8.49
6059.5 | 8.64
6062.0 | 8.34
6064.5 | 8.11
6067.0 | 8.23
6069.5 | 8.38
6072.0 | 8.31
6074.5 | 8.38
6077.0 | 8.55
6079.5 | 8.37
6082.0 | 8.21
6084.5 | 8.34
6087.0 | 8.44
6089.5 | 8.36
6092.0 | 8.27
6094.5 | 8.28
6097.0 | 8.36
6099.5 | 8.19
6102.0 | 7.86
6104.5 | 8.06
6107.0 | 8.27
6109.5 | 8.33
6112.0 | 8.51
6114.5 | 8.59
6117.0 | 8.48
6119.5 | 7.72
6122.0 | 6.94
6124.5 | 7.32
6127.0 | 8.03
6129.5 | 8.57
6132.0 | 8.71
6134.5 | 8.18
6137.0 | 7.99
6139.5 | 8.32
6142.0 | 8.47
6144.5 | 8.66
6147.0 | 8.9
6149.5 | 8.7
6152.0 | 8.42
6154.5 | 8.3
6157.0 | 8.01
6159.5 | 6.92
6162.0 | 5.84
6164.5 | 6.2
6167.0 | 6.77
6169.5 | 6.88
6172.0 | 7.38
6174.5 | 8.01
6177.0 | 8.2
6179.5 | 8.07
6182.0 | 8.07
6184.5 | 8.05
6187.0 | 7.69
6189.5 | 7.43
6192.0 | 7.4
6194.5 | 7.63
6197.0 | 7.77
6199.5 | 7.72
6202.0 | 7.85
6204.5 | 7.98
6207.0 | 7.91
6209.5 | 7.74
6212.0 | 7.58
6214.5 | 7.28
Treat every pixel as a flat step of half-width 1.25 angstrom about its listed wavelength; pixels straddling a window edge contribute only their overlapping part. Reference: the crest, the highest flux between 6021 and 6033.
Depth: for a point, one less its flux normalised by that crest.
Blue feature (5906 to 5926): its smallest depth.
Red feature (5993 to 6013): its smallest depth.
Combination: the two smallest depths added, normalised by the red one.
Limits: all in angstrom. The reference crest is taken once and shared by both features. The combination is 13.0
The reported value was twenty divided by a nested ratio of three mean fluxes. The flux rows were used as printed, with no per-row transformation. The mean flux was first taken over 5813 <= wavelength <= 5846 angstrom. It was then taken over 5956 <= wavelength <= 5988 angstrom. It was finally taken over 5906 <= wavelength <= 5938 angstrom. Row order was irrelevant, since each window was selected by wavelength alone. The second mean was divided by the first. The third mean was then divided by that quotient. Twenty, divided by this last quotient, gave 2.6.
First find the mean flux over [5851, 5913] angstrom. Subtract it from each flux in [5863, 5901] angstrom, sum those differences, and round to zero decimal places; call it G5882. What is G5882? -7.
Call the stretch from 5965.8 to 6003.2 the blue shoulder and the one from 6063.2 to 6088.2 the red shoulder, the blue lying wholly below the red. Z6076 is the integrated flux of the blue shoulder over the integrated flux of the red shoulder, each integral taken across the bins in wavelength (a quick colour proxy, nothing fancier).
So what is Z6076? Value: 1.4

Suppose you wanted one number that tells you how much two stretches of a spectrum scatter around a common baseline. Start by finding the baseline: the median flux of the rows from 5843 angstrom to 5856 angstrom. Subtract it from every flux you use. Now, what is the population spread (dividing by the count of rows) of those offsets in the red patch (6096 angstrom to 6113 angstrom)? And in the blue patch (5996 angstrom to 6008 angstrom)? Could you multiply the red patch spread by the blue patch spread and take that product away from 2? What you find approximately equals 1.98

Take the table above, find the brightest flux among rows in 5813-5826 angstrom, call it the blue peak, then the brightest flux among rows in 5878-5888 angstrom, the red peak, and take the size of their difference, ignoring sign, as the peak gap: 1.0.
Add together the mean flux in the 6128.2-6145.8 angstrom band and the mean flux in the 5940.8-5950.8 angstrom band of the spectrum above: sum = 16.2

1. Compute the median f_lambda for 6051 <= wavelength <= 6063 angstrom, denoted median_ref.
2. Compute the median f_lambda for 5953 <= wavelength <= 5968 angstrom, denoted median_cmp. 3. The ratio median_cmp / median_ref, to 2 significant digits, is 0.92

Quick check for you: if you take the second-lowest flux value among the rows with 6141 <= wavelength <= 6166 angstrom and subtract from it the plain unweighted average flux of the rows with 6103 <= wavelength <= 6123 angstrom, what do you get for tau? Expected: -1.9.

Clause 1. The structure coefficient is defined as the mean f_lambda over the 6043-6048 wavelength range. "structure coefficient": 7.86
